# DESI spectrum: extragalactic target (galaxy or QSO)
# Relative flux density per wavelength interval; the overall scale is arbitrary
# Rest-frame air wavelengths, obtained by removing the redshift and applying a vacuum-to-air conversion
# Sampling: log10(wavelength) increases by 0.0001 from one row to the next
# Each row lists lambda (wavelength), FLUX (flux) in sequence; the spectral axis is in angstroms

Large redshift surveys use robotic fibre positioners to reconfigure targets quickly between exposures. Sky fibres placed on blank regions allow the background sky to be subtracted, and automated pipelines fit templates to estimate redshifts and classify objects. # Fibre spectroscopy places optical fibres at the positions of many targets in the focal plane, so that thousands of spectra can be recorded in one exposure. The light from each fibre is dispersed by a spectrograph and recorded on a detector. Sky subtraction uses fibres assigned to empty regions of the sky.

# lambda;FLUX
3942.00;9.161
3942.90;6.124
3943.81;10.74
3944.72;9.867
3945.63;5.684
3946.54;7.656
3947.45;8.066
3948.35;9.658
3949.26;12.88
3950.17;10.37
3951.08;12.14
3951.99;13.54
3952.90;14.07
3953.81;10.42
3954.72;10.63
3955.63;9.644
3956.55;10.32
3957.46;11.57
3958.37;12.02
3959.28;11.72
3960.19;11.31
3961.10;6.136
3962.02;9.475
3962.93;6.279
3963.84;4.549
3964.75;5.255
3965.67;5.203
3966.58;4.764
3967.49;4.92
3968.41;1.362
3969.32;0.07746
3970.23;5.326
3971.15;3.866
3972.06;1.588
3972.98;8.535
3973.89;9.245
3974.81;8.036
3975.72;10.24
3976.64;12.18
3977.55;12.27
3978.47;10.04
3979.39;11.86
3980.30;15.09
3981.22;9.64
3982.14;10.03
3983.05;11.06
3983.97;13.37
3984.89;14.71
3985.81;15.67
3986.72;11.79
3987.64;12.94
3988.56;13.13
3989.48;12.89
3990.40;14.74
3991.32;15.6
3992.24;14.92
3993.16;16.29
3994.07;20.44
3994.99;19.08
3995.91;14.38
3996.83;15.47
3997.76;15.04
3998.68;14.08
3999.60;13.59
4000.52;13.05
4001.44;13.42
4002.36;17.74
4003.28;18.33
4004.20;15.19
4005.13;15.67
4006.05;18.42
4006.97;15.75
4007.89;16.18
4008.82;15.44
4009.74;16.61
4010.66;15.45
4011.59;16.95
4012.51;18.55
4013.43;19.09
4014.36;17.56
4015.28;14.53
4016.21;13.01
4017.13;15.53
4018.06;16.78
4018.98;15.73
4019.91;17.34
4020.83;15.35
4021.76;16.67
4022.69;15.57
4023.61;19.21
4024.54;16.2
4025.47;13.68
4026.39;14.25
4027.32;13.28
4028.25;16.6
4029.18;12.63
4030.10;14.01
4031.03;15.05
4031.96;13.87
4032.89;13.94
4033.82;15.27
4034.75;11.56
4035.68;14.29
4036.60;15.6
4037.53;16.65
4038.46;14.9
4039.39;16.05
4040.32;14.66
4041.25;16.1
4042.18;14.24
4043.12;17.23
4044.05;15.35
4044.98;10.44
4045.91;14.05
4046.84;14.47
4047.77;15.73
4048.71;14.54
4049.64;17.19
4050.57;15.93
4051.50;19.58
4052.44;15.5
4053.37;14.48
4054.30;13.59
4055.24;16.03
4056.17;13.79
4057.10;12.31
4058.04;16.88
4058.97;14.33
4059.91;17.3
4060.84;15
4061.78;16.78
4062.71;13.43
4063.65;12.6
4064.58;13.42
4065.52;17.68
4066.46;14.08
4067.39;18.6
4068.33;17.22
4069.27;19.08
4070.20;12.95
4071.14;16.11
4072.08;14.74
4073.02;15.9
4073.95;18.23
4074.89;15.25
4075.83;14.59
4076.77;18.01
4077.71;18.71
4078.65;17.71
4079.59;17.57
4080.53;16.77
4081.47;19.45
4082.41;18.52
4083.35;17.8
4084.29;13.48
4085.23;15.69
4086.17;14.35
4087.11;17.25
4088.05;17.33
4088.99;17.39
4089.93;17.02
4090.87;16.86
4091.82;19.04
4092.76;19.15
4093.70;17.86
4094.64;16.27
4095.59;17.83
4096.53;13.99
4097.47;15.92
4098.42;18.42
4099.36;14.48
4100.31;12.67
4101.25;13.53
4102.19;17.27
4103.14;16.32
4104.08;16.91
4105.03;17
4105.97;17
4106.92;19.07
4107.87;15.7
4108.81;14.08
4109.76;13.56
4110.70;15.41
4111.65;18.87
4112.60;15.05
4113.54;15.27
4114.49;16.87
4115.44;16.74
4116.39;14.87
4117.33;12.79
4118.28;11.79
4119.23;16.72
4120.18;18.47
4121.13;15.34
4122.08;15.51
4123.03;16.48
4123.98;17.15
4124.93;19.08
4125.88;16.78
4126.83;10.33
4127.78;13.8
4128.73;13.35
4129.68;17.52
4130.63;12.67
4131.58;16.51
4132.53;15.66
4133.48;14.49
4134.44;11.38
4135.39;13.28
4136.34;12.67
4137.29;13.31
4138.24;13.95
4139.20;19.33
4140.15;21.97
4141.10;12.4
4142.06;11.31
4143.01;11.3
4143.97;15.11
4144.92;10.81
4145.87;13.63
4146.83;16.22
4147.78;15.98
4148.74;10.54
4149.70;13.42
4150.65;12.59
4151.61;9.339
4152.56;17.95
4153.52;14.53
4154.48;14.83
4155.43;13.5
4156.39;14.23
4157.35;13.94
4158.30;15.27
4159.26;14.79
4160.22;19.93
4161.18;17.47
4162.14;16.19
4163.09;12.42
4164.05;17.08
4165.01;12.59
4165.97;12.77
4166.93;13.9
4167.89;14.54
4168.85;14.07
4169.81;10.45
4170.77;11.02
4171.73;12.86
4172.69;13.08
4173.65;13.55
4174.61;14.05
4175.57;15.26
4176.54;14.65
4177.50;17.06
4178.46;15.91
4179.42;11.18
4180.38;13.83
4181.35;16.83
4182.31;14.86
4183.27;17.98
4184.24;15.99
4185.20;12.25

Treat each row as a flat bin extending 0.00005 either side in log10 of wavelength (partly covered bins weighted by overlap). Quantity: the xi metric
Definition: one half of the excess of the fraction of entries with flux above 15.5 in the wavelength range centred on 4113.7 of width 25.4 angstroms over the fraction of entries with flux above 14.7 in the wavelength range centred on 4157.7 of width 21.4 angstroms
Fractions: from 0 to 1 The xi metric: 0.11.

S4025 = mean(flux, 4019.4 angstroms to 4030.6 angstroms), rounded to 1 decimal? 15.4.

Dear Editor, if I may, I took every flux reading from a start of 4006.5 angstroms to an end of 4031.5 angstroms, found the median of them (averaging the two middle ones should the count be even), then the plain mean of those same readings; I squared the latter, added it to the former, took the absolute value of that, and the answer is 266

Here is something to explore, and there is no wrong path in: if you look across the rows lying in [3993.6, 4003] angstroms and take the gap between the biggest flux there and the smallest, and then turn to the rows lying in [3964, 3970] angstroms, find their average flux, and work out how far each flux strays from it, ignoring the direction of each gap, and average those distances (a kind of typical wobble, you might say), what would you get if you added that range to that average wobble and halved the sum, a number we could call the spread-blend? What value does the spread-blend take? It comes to 4.7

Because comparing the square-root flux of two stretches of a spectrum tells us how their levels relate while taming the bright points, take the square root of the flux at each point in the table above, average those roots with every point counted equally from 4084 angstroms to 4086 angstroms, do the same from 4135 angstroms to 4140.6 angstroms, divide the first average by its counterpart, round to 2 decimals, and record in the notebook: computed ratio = 0.97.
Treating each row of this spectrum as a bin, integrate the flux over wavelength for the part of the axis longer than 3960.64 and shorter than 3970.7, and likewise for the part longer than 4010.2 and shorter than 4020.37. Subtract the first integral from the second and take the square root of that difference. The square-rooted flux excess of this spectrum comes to 10.9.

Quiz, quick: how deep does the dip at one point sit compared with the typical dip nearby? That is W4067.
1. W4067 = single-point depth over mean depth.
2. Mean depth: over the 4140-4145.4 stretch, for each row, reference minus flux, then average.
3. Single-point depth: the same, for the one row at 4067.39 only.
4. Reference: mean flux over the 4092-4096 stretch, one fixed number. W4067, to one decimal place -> -0.2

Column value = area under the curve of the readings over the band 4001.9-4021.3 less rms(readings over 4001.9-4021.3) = 302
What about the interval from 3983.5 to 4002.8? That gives 272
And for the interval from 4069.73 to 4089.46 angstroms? 310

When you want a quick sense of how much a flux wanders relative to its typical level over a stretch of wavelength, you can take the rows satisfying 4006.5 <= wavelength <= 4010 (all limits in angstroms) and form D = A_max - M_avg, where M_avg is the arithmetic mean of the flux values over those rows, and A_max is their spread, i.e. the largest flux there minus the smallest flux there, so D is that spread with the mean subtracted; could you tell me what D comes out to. -14.8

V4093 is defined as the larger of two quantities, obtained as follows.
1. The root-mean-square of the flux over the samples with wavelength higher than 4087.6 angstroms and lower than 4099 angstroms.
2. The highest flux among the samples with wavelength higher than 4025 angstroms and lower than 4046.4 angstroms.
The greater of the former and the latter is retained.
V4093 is 17.3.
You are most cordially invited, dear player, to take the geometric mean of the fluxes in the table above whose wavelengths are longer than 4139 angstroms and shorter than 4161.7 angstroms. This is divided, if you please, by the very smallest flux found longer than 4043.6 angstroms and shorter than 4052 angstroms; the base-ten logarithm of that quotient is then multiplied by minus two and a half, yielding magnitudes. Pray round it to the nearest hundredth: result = -0.34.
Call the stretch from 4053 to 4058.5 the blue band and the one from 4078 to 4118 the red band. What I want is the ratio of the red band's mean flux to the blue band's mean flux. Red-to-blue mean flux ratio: 1.13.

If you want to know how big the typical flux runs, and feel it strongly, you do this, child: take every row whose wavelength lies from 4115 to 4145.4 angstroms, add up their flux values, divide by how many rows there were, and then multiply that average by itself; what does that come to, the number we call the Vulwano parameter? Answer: 218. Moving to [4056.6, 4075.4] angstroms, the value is 243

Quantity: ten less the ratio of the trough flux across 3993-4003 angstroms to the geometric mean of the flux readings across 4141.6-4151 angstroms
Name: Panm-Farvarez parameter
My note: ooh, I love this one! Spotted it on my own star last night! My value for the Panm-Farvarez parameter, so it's 8.99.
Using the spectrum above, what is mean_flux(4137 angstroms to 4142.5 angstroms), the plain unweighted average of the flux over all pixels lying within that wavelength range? 15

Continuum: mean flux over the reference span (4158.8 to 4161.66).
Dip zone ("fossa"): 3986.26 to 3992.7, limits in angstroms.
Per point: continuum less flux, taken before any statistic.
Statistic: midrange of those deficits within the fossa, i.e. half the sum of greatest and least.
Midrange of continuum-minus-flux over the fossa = 3.7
